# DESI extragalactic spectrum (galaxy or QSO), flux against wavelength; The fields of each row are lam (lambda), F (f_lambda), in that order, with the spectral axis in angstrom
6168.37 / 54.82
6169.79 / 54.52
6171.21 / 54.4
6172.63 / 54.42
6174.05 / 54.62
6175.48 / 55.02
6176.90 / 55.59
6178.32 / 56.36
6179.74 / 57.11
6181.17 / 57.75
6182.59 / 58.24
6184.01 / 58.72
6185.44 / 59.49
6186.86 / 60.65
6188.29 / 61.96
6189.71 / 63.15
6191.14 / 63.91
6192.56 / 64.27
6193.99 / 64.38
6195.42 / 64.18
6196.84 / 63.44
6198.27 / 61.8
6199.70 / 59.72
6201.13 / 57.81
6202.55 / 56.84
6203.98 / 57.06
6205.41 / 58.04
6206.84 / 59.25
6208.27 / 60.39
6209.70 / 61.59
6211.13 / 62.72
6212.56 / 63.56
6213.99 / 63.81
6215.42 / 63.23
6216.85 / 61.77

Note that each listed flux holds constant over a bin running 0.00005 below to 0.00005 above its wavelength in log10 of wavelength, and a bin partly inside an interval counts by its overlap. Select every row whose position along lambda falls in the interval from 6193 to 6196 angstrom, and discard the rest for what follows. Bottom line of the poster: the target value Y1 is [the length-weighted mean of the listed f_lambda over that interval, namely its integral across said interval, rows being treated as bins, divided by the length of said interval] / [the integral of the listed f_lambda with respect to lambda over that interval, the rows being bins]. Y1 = 0.33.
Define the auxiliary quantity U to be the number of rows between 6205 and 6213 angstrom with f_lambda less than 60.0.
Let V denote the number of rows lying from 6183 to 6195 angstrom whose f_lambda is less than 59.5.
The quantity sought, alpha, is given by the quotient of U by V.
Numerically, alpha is 1.0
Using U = 2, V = 2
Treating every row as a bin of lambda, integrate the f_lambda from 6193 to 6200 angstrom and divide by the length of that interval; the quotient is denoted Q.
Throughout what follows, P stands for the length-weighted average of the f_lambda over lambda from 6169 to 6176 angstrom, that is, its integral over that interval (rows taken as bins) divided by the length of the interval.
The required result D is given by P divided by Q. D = 0.87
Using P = 55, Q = 63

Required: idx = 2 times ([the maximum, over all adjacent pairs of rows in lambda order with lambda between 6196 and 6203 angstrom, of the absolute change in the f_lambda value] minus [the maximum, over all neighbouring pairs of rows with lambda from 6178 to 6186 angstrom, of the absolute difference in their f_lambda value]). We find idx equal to 3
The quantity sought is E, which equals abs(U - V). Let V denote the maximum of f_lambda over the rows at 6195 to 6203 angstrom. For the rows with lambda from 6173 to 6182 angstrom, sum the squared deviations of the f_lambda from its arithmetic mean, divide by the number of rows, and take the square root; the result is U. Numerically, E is 63.1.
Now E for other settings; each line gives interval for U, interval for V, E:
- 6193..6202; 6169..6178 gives 53.2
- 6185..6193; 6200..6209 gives 58.7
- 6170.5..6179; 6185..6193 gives 63.6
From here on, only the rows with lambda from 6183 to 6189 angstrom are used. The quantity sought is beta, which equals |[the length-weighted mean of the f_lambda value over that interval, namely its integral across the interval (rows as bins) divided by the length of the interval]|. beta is 60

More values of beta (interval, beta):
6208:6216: 63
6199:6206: 58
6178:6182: 57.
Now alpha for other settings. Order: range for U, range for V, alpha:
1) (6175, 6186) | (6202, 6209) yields 2.0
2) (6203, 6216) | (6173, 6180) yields 0.6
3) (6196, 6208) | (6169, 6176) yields 1.2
